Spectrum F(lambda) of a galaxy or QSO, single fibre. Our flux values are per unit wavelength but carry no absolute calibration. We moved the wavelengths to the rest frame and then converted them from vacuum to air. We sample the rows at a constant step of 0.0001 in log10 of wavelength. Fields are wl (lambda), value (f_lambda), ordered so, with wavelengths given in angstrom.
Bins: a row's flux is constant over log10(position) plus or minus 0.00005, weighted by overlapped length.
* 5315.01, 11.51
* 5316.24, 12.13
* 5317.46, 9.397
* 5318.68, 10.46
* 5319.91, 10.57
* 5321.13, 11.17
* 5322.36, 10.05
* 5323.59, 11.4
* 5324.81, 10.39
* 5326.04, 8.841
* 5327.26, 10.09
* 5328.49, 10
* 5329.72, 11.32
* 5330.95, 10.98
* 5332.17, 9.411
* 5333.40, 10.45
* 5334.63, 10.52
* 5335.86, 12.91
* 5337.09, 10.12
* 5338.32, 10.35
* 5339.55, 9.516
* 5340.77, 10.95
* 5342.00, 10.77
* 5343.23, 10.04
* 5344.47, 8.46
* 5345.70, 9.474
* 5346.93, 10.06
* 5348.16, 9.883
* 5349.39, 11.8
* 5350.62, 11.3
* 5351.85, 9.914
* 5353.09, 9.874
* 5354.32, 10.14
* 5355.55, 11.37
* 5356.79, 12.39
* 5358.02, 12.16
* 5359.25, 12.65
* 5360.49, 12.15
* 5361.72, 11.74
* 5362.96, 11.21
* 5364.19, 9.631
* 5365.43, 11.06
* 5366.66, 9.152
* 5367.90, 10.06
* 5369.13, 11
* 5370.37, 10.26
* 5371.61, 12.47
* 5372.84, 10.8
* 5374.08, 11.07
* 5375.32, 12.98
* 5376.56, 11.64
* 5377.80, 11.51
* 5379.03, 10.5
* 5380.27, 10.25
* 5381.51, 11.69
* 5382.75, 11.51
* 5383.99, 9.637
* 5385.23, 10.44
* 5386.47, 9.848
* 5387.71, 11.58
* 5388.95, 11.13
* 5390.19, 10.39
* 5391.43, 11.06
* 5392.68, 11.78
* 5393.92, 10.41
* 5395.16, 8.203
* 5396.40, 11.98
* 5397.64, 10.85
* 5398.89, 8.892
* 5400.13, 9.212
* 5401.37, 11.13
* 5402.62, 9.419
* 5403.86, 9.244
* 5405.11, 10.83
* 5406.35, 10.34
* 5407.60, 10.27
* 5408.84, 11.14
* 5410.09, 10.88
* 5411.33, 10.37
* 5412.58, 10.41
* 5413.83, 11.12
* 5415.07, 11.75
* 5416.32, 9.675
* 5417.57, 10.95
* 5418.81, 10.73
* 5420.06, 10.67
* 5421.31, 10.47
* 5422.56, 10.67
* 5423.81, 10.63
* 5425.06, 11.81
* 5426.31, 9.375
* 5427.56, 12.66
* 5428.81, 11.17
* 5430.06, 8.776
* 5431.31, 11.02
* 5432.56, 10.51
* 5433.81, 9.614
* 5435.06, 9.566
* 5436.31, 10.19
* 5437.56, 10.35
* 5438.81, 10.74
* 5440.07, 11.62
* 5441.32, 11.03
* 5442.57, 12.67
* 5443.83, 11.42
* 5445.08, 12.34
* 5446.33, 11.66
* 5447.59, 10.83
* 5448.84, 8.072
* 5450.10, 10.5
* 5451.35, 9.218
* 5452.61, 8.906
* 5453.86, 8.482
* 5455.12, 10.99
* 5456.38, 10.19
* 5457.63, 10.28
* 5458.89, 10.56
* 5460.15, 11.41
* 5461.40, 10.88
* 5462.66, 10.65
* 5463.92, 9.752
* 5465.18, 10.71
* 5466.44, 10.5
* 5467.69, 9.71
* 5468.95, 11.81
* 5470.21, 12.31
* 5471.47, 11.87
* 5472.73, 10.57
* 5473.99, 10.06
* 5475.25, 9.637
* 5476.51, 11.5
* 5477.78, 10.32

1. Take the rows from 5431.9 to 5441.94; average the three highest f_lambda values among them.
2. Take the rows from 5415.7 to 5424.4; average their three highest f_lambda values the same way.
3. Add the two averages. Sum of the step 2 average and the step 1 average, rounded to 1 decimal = 21.9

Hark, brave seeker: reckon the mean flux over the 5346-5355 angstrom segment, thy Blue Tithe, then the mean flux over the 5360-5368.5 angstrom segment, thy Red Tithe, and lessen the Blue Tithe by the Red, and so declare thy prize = -0.3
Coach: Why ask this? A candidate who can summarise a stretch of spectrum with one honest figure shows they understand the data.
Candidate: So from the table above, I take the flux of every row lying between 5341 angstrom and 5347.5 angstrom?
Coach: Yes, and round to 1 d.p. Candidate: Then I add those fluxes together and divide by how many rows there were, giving 9.8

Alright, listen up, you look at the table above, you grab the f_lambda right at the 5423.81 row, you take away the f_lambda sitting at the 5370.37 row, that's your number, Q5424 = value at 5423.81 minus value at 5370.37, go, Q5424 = 0.4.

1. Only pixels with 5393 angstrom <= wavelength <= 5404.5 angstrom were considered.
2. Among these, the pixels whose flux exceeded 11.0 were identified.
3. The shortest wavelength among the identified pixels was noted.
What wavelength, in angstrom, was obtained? 5396.40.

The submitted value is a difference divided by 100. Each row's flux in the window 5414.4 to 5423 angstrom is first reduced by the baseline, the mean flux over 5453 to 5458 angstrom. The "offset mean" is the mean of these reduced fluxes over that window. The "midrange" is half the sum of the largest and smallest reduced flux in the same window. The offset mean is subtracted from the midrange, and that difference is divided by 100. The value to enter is 0.0001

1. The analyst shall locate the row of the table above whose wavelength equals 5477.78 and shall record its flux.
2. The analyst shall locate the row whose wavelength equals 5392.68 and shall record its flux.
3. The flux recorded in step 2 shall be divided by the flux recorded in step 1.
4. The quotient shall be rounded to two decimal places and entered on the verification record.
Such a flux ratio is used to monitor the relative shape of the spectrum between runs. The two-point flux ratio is 1.14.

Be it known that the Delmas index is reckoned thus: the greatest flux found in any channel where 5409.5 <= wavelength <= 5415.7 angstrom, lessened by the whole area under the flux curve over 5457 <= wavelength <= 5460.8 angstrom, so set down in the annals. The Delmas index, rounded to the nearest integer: -29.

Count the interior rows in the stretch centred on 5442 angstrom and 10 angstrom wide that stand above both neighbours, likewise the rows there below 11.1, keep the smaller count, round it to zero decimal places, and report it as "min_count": 3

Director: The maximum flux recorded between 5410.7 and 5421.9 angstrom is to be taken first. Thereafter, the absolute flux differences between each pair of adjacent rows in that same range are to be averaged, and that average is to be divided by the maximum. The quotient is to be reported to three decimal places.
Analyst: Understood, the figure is 0.055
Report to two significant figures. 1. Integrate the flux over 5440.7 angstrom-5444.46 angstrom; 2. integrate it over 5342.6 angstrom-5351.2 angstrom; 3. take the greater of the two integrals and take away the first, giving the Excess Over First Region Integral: 43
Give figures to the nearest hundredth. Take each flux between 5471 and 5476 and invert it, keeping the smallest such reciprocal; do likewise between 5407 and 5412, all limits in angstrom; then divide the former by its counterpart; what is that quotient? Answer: 0.94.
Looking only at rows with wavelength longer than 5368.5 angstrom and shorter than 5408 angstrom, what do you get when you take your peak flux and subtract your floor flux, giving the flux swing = 4.8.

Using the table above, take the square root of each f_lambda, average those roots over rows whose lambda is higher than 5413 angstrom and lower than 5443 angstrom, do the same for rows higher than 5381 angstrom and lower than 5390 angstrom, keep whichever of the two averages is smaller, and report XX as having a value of 3.27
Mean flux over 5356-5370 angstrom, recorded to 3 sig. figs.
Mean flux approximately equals 11.2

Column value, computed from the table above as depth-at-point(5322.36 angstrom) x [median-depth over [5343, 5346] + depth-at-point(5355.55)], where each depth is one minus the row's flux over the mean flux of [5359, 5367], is 0.011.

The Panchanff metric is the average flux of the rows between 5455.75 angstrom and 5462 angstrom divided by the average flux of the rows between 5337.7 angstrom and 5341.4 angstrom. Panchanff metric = 1.04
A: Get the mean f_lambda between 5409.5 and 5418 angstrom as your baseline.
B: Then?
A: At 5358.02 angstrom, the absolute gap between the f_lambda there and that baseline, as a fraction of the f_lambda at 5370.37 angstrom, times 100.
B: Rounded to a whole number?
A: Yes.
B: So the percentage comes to 14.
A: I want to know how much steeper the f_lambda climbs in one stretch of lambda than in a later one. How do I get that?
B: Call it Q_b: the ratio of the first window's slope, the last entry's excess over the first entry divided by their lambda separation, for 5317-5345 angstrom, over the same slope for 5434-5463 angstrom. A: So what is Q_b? -1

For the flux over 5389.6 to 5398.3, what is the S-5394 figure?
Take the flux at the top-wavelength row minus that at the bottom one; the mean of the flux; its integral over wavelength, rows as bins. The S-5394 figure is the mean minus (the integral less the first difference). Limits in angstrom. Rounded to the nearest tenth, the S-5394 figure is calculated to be -81.6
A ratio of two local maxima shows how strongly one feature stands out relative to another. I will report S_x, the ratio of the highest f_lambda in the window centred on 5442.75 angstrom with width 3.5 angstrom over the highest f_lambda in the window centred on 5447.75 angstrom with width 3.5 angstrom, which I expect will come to 1.09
